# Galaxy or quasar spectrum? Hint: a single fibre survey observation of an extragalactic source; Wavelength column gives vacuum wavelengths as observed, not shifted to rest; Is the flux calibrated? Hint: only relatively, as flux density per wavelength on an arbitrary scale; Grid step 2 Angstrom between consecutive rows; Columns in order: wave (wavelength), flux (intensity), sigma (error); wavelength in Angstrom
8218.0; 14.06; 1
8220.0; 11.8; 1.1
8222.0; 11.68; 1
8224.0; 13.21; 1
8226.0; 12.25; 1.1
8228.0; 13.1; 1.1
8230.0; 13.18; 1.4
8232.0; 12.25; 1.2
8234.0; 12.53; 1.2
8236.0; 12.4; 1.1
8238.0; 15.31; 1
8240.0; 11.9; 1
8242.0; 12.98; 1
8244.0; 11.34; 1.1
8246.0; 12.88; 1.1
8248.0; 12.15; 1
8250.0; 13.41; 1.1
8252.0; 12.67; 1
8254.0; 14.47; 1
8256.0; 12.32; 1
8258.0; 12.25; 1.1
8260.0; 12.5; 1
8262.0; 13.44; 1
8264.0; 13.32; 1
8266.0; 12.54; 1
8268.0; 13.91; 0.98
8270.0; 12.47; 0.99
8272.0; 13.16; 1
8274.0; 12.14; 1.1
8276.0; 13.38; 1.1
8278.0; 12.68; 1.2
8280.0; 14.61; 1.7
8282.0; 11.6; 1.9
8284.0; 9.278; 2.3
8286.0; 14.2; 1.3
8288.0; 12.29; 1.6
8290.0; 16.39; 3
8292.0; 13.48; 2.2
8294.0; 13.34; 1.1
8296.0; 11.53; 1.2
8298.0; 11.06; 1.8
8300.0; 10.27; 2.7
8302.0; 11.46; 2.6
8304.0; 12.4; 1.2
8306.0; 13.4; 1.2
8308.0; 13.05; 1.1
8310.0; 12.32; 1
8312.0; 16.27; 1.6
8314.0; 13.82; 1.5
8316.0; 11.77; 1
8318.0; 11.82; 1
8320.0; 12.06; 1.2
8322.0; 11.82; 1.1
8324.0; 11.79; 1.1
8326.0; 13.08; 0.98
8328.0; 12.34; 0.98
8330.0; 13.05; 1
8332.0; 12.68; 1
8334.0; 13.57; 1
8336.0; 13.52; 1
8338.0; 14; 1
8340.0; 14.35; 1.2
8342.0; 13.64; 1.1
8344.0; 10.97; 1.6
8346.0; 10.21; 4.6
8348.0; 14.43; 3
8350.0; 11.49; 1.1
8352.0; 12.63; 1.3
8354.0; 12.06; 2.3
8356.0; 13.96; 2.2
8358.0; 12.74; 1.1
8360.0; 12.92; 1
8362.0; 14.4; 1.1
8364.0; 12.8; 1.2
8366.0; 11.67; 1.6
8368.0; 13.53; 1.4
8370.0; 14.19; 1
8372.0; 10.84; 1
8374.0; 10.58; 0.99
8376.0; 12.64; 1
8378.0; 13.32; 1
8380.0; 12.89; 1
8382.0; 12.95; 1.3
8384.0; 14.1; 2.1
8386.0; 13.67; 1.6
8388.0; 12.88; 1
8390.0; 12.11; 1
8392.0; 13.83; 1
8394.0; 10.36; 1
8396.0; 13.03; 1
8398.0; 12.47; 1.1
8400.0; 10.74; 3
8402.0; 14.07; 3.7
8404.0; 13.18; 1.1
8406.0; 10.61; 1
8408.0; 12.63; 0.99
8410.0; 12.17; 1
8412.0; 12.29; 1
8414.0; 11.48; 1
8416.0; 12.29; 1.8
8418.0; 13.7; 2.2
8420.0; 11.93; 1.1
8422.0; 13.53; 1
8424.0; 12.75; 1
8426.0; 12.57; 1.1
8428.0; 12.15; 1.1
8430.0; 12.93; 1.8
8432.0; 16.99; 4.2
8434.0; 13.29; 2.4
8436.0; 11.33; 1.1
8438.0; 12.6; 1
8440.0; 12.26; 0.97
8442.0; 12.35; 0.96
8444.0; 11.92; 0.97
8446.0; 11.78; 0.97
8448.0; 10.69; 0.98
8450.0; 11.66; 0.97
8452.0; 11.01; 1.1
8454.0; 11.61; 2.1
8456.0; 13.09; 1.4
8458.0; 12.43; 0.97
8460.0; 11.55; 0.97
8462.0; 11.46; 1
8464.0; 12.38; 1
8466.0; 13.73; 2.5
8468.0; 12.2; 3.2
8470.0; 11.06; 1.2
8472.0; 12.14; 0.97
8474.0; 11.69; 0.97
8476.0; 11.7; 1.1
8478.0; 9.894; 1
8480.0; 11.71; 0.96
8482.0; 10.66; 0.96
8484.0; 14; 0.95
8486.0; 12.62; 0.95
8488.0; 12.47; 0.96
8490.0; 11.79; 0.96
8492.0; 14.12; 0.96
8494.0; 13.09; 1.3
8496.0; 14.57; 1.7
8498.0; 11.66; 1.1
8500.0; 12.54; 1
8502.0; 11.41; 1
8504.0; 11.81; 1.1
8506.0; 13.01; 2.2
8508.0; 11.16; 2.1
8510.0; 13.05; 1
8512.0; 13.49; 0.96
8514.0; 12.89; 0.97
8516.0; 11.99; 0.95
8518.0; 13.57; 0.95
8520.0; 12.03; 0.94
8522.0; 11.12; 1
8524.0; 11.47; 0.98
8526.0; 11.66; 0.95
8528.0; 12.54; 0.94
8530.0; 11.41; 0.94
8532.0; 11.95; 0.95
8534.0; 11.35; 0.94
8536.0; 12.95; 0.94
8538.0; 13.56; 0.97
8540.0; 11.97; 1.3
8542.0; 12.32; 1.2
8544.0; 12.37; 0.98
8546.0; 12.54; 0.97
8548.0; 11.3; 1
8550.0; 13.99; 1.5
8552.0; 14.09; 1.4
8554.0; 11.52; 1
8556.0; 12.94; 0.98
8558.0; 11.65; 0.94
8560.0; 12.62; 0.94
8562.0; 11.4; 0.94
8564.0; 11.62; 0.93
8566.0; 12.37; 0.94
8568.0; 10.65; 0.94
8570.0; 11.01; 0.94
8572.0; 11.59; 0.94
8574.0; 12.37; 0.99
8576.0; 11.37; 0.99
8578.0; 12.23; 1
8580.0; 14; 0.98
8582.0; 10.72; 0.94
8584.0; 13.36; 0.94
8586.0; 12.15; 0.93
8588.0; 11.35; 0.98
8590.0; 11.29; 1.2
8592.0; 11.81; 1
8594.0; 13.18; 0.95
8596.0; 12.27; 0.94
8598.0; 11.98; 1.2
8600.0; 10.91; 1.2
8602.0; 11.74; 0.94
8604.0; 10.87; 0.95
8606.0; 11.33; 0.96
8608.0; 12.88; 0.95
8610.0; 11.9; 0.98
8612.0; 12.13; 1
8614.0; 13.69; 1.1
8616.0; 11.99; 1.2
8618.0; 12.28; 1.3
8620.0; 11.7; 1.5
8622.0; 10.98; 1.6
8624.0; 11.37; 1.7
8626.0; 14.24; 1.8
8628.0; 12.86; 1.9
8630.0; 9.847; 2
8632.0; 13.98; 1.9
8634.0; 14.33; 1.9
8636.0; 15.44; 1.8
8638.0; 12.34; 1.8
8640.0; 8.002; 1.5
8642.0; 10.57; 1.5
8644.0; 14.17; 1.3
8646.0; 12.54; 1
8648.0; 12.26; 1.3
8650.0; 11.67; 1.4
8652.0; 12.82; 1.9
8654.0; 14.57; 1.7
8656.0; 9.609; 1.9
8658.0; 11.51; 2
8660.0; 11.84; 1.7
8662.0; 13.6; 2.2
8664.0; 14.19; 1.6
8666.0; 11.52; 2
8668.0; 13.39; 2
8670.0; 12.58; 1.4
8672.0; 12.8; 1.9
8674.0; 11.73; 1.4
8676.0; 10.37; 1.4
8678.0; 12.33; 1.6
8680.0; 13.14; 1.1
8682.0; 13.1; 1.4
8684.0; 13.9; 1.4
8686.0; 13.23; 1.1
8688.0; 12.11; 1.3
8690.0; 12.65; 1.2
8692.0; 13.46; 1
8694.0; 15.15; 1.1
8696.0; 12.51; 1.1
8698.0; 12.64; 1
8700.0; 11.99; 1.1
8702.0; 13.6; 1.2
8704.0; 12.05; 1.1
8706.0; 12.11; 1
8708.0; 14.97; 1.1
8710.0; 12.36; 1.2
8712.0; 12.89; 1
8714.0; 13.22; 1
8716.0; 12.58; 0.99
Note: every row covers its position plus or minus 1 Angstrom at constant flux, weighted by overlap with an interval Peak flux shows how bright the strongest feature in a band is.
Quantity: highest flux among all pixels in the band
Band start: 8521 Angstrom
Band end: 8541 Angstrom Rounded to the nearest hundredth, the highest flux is 13.56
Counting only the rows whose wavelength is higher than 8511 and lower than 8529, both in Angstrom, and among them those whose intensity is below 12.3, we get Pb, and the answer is 5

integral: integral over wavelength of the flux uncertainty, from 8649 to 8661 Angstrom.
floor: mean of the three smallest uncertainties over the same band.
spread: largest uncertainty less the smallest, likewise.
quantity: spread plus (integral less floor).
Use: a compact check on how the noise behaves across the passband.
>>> 20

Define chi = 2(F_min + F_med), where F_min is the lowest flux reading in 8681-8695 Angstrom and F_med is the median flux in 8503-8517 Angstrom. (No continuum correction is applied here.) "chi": 50.0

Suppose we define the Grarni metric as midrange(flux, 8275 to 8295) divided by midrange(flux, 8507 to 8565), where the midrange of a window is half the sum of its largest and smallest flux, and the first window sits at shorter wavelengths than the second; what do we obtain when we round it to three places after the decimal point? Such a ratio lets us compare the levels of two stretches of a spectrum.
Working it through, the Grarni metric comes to 1.018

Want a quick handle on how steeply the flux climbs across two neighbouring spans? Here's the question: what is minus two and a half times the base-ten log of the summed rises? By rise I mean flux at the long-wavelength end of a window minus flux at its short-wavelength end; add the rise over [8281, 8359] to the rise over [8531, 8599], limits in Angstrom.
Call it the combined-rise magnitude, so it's -0.17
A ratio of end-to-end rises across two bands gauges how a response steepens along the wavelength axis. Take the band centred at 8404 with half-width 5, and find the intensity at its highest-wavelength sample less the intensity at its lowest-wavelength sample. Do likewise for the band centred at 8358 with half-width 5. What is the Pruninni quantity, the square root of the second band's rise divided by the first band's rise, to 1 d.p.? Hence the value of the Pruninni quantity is 1.1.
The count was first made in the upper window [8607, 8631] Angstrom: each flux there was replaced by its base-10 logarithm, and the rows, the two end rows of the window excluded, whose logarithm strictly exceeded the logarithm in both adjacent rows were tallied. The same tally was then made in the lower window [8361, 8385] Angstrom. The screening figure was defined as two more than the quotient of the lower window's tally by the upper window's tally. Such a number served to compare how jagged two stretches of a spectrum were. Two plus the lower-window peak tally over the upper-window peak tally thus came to 2.67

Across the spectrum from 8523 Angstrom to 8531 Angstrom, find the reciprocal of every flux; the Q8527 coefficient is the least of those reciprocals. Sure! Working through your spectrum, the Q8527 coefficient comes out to 0.0797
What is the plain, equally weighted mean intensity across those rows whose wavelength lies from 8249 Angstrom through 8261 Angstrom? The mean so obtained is 12.9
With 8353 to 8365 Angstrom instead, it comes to 13.1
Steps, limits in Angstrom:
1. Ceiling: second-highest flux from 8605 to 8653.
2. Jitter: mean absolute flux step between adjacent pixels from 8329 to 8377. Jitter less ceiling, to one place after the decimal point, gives -13.0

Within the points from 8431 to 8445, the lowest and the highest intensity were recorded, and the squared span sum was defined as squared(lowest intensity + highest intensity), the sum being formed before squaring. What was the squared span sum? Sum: 802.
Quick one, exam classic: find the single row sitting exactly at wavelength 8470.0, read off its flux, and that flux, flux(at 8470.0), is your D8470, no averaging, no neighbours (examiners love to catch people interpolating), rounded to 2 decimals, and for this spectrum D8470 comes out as 11.06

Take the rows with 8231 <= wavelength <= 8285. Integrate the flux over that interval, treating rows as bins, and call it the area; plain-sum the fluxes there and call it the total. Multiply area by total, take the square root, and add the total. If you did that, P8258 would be 830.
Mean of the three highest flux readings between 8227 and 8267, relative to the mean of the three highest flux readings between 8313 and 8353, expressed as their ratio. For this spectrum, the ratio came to 1.01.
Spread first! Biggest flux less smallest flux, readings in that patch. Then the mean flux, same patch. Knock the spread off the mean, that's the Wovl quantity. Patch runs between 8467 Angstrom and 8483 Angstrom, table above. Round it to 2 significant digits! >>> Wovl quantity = 9.1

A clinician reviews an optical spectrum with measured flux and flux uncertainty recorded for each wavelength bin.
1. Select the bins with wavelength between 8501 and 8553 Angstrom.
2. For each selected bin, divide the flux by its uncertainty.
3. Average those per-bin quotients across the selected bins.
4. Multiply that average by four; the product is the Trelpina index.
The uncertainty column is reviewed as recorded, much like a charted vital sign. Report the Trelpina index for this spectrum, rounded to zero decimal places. 46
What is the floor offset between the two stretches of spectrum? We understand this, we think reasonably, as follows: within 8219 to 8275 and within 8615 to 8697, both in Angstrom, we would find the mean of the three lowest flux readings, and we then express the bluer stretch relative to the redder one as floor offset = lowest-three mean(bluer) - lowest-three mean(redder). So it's 2.5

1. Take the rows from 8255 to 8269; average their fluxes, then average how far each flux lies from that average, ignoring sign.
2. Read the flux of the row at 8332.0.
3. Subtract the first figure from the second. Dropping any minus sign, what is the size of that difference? 12.1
